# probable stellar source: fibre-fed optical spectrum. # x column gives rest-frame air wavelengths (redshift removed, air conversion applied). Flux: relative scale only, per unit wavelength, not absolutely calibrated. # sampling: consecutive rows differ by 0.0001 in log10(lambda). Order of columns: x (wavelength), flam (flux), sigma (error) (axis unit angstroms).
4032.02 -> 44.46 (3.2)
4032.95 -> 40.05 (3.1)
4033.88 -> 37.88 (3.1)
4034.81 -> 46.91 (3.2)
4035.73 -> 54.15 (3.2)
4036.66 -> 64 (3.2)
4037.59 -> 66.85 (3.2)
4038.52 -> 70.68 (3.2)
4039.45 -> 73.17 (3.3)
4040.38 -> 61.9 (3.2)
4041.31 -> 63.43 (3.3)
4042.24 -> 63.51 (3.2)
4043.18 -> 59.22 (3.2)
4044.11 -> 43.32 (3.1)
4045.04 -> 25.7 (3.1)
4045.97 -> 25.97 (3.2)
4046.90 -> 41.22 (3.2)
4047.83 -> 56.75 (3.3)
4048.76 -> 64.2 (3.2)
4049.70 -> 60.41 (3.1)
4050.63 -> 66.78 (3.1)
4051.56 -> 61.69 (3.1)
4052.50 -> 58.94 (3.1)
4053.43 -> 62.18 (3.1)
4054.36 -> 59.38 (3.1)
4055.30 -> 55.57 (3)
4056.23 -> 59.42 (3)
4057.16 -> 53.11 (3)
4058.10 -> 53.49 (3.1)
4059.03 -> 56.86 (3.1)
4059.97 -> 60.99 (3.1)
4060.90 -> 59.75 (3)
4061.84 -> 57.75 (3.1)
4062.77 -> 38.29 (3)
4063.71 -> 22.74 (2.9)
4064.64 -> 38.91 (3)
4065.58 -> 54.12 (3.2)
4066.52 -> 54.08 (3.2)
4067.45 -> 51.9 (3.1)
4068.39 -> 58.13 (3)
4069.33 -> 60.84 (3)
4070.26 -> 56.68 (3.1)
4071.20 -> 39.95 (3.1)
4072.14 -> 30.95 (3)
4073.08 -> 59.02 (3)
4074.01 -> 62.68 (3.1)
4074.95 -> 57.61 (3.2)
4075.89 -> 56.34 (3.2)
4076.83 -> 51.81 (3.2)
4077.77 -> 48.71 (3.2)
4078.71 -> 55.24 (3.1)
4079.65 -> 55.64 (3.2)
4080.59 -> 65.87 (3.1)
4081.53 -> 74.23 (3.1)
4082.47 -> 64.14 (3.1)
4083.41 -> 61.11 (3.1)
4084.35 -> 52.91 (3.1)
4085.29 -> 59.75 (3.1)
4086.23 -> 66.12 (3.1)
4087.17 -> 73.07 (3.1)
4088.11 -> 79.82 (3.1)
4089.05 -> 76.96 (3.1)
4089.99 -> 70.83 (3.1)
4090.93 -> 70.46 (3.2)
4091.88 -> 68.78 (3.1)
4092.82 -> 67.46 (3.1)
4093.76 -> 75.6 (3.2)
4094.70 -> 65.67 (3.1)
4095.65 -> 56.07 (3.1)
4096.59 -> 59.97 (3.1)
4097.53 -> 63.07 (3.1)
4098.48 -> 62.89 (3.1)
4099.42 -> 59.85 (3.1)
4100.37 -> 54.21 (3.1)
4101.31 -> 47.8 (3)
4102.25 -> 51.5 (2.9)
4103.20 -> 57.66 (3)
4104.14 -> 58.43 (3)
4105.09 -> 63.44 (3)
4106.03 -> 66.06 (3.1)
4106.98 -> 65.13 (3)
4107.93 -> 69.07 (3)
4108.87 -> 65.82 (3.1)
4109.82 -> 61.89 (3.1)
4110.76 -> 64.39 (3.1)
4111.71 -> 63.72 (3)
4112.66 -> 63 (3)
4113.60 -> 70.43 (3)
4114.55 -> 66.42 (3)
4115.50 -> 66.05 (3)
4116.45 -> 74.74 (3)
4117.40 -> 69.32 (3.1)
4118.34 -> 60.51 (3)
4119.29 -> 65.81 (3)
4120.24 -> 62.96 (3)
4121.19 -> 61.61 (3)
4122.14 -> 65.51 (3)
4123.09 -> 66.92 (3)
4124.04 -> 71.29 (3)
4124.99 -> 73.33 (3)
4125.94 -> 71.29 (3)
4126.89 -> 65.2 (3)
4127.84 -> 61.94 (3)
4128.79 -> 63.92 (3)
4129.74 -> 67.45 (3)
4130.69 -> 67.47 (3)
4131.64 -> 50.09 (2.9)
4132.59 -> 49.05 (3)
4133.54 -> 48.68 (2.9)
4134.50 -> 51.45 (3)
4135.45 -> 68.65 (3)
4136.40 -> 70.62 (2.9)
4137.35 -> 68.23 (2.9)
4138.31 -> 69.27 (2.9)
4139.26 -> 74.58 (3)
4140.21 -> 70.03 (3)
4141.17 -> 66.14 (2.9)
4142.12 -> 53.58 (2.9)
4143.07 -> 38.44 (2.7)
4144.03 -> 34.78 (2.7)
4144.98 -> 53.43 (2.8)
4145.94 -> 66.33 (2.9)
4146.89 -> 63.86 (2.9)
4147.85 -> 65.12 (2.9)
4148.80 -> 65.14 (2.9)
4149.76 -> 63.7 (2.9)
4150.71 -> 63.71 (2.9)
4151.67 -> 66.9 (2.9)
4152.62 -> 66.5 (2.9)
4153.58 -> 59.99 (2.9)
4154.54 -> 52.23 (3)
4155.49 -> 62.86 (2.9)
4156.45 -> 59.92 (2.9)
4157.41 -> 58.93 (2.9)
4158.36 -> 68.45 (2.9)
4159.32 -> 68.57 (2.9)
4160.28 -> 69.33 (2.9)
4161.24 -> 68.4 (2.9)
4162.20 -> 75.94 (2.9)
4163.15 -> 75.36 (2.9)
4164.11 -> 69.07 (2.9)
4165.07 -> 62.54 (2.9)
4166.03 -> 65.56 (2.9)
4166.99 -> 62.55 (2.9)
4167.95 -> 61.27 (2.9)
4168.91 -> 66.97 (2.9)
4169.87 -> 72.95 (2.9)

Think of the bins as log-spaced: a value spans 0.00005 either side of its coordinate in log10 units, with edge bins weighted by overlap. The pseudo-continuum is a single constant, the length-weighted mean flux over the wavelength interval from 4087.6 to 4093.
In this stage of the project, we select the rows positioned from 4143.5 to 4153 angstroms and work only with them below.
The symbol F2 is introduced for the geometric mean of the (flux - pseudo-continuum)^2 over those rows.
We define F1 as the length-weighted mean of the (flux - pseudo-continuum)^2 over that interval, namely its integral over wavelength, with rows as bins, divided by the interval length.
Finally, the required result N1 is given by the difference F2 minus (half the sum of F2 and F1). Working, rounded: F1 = 233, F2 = 92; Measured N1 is -71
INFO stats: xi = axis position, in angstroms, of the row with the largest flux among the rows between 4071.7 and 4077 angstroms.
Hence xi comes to 4074.01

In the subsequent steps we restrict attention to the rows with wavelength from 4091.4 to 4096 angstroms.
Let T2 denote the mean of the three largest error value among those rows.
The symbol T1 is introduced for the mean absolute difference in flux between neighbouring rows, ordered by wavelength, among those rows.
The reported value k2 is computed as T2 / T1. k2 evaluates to 0.43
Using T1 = 7.2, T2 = 3.13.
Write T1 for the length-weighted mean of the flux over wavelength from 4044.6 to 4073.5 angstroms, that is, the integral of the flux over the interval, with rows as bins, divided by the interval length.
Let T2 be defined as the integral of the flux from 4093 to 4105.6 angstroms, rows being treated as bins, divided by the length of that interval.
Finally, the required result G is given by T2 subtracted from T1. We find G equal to -8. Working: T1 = 52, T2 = 59.9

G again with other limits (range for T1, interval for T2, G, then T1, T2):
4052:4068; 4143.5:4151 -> -6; 53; 59.3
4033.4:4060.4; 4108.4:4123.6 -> -9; 56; 65.6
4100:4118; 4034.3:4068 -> 9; 63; 54.6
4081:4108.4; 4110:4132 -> -2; 64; 65.8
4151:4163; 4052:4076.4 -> 12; 65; 53.1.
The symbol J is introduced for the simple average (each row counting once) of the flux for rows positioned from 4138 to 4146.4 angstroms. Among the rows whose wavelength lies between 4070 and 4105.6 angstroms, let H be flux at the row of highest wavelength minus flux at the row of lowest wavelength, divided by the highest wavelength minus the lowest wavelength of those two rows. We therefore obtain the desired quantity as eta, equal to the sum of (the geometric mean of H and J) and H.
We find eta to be 4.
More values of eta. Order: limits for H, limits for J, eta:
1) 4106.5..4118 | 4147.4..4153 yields 6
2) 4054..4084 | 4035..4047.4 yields 2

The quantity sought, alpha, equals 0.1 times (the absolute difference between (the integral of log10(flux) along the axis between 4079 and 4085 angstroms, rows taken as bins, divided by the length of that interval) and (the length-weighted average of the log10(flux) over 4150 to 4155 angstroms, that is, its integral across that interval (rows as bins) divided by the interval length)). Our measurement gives 0.000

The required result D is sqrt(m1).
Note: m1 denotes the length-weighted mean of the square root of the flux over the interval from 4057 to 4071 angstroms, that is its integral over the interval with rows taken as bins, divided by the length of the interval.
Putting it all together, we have 2.67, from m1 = 7.1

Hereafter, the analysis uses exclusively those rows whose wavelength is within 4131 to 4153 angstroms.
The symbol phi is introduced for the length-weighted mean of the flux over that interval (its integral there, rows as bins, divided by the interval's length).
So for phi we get 60.4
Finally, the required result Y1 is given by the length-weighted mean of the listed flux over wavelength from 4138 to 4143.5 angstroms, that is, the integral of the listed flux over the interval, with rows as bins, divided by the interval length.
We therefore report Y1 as 62.1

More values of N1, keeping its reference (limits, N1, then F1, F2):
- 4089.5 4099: -21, 74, 32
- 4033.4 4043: -100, 260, 60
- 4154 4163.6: -29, 95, 38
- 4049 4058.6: -15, 197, 167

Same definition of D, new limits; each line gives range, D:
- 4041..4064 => 2.69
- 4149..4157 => 2.81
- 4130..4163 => 2.80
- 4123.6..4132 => 2.85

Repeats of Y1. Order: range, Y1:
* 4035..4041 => 64.3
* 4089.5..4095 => 70.0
